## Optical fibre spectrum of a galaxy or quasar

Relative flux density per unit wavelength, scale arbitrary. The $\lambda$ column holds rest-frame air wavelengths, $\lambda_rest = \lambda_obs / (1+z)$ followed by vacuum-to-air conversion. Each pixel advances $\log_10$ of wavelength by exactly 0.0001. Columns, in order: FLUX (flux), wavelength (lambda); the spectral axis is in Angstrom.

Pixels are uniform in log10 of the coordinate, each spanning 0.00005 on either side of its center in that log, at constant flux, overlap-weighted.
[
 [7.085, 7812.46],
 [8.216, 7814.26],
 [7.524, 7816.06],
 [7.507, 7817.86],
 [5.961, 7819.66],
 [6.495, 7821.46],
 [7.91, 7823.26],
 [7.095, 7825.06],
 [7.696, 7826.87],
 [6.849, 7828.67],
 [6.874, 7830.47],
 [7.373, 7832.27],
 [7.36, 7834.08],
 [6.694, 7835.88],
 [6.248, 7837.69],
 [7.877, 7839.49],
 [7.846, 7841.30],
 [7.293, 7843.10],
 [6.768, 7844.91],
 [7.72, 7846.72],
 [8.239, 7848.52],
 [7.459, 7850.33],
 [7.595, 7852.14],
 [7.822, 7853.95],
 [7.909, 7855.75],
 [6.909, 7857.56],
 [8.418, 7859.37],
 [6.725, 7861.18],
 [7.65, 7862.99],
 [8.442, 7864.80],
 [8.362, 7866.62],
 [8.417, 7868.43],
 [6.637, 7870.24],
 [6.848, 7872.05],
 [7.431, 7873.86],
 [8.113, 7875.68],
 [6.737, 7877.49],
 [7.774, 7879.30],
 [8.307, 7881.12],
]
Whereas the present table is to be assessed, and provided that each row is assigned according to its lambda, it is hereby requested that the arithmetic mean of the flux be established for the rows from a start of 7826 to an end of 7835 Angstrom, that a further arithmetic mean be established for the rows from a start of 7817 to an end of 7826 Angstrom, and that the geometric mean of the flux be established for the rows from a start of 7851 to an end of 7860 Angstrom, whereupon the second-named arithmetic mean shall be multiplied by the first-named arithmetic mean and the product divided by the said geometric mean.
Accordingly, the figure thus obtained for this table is 6.6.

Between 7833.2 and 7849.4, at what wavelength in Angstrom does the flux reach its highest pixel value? 7848.52 Angstrom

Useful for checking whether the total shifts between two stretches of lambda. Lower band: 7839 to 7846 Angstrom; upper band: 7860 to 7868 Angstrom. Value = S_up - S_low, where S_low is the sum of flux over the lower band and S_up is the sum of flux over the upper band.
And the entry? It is 1.4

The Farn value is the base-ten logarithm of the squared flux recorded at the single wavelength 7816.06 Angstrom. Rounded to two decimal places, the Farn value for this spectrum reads 1.75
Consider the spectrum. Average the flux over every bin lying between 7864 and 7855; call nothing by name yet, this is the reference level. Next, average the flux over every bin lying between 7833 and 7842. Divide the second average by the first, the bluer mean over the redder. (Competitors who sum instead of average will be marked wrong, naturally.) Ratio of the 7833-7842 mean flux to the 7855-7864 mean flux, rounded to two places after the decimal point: 0.96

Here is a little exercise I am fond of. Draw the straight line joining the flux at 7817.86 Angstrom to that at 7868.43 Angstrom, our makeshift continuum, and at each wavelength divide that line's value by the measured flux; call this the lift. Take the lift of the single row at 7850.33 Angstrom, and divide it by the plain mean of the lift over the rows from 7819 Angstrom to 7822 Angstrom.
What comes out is 0.89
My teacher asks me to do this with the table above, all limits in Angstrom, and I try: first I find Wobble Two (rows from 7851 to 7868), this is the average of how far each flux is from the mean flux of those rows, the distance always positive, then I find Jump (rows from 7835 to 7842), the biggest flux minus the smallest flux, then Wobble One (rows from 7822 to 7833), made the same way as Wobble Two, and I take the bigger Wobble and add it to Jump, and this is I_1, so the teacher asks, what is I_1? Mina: 2.11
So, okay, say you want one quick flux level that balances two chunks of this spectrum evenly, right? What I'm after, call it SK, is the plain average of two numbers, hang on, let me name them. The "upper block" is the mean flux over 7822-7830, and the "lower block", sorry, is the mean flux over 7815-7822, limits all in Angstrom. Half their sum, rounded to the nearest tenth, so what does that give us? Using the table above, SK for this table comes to 7.1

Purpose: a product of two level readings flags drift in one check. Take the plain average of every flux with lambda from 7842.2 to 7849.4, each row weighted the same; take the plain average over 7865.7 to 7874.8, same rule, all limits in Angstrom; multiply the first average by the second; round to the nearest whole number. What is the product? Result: 57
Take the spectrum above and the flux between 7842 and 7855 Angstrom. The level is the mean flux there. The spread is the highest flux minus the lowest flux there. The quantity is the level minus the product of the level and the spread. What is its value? -3.6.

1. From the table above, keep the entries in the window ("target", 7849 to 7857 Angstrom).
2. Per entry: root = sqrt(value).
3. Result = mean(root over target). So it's 2.77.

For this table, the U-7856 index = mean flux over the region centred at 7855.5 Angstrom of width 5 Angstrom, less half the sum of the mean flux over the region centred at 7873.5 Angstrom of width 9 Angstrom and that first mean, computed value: 0.20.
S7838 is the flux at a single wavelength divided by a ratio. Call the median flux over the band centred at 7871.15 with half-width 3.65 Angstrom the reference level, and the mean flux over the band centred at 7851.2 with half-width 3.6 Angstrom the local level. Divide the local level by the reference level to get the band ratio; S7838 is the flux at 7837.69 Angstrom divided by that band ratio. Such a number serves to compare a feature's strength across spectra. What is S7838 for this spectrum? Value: 5.7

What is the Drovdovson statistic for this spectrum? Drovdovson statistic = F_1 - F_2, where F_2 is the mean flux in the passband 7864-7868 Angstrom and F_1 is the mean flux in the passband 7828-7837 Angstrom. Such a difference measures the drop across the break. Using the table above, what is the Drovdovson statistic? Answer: -1.4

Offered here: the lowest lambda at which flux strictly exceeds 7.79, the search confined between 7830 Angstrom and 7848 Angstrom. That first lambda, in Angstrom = 7839.49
